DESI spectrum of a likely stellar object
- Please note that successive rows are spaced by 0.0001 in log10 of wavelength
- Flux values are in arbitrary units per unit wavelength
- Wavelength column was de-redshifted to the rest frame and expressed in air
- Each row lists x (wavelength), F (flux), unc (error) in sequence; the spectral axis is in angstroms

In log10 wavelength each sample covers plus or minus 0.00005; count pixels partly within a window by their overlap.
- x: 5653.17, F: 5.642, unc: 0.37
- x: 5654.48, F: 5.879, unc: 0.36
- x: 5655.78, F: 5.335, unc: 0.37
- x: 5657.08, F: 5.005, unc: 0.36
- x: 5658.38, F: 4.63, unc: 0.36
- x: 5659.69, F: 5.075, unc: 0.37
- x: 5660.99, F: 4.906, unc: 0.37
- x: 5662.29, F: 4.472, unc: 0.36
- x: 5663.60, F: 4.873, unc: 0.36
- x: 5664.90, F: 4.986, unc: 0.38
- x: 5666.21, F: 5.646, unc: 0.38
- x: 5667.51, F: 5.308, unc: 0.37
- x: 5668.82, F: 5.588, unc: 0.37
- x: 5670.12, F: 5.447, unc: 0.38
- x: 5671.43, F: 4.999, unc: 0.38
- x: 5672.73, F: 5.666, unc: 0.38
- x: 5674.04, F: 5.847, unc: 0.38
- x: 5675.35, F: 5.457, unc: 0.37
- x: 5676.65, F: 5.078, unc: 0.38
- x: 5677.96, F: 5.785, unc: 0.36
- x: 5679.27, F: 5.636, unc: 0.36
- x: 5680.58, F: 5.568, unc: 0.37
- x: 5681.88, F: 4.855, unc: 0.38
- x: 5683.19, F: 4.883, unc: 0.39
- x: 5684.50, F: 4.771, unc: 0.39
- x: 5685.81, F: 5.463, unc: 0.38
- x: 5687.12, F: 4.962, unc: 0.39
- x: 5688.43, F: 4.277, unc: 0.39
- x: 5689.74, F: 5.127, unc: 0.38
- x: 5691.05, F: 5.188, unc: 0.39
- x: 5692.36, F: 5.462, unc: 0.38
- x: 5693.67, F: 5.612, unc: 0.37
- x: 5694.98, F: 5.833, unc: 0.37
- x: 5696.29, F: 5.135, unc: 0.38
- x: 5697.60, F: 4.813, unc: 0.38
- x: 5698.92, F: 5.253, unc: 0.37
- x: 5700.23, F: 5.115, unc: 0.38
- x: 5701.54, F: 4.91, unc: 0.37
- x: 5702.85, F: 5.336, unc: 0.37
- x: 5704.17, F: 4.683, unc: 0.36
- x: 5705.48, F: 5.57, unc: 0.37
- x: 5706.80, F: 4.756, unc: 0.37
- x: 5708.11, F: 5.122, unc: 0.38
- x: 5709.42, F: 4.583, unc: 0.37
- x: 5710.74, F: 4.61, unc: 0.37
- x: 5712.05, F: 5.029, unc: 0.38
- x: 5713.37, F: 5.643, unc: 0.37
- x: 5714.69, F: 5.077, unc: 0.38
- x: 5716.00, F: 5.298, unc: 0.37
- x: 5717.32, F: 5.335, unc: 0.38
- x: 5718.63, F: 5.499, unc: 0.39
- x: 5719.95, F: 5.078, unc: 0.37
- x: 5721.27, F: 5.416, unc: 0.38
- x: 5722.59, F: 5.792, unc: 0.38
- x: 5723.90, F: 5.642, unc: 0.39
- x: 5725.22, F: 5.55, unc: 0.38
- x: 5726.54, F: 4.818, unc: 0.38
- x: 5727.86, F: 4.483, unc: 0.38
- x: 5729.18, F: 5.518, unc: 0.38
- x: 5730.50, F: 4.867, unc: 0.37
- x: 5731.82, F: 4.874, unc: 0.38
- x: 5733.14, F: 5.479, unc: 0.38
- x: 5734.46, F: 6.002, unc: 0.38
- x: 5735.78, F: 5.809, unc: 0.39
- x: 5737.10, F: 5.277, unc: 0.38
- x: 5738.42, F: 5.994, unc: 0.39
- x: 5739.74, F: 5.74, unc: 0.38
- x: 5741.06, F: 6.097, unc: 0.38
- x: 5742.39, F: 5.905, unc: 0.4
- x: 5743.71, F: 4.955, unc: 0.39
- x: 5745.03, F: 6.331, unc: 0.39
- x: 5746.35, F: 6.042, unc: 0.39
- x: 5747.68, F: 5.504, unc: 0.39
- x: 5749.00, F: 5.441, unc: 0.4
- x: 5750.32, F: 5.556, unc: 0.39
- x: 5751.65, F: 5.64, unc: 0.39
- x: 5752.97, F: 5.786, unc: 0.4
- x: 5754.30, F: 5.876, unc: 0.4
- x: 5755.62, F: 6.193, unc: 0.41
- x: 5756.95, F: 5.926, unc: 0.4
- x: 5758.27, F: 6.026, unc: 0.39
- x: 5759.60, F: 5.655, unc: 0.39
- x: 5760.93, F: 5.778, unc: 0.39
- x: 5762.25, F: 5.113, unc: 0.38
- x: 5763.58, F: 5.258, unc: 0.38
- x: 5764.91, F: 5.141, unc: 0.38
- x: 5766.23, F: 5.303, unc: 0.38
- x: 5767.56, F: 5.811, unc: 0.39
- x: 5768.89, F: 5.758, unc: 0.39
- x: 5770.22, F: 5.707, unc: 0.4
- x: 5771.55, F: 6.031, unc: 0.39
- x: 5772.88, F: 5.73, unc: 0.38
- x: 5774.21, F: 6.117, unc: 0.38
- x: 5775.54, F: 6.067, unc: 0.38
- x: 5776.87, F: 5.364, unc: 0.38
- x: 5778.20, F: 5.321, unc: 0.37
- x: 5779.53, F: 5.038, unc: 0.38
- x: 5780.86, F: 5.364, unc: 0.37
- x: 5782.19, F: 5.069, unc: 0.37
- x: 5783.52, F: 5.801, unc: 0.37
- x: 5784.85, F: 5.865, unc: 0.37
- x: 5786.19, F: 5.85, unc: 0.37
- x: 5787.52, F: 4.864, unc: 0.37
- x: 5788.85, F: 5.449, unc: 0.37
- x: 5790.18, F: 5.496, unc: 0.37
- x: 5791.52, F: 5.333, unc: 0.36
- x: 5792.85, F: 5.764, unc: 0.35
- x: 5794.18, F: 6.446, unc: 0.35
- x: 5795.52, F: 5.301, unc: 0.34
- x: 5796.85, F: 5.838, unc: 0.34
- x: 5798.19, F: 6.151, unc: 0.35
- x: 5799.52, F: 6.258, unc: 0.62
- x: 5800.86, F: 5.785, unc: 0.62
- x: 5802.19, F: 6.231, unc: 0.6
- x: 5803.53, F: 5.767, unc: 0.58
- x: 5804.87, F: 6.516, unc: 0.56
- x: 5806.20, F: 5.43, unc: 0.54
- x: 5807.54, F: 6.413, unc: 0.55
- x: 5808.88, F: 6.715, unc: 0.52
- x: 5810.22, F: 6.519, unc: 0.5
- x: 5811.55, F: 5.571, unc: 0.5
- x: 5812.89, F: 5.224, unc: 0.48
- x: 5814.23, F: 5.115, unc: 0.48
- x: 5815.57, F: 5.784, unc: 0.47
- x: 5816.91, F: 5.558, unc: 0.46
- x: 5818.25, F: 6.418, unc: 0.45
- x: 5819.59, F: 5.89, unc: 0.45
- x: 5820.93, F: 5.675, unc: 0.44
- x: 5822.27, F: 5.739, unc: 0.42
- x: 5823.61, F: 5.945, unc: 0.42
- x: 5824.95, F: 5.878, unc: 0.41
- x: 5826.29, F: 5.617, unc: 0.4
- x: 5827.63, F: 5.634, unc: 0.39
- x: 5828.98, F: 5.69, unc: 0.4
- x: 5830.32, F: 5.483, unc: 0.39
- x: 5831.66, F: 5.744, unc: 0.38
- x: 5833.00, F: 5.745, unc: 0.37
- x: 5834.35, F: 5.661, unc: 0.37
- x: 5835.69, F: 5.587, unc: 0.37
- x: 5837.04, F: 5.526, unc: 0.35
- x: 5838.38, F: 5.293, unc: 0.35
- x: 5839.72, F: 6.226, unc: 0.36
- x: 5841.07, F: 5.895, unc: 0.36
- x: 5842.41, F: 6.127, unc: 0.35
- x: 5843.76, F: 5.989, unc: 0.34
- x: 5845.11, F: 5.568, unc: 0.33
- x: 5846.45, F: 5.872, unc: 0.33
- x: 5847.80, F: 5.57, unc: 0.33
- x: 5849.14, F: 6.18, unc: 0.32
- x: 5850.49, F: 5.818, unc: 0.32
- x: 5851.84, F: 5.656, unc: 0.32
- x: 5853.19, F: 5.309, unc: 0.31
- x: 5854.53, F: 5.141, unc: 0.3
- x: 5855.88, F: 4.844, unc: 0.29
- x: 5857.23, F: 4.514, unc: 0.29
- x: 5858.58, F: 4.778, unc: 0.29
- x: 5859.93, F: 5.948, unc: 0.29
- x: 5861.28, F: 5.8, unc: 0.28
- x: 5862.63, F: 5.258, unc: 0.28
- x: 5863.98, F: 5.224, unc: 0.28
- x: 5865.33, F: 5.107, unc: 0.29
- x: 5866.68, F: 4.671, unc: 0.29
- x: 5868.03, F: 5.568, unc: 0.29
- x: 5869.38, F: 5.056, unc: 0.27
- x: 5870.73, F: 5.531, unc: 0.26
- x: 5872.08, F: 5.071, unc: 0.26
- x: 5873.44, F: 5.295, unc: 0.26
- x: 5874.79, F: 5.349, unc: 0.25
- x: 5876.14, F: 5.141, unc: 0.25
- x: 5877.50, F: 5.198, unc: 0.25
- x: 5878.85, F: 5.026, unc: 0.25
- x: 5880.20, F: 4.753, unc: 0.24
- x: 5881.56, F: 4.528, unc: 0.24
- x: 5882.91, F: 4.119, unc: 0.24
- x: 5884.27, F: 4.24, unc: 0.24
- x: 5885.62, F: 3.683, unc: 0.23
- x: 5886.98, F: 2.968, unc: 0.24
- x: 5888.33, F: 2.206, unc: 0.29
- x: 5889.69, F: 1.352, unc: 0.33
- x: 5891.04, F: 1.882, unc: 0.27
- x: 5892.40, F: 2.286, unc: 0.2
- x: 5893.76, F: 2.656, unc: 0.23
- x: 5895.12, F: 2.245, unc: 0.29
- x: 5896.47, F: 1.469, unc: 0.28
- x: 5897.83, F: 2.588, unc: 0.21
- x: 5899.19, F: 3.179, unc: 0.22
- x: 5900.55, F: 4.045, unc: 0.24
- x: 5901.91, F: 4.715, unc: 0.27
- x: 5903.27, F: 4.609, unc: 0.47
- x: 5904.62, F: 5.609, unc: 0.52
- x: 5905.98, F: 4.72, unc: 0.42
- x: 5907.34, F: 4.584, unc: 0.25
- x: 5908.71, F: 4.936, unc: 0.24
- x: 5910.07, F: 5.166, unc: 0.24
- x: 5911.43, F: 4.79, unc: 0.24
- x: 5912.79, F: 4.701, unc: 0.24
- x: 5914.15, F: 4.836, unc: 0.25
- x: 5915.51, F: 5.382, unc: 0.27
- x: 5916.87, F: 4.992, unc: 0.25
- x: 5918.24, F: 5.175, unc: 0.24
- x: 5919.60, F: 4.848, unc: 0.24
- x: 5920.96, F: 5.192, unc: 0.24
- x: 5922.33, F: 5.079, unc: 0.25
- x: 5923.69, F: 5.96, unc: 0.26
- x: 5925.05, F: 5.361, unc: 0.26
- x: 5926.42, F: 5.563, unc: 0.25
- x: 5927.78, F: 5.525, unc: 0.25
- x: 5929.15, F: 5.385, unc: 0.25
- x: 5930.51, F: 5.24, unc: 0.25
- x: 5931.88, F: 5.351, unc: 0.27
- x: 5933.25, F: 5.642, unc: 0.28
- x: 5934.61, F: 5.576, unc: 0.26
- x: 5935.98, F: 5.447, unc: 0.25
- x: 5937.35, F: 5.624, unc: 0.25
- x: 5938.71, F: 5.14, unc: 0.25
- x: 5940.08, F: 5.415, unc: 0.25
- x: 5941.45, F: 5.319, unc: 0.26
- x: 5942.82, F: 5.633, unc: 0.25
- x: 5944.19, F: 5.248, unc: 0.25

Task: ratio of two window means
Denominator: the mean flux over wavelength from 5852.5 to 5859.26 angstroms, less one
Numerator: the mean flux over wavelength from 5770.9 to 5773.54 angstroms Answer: 1.50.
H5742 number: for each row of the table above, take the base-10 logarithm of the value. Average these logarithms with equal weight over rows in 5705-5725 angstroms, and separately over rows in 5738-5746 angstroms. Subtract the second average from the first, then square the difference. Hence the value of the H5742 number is 0.0023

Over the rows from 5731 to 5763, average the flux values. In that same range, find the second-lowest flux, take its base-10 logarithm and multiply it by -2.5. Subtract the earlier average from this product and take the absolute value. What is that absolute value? 7.4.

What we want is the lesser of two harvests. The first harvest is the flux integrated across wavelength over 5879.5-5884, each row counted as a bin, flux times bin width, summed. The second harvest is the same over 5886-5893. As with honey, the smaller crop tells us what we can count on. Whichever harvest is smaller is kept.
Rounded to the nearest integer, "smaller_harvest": 15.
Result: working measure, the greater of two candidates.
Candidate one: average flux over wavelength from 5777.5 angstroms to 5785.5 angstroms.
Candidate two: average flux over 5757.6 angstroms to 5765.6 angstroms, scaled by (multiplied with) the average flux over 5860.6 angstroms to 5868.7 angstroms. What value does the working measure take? 29.0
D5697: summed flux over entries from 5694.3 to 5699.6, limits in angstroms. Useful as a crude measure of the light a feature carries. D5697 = 21.0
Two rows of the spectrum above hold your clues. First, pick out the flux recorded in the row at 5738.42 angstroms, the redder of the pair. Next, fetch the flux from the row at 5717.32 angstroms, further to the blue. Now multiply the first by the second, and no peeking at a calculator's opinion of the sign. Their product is 32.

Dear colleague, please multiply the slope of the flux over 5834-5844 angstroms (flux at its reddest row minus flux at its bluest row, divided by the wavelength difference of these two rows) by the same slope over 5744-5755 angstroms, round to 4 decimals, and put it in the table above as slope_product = -0.0017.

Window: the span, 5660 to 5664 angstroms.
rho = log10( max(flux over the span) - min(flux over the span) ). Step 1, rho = -0.36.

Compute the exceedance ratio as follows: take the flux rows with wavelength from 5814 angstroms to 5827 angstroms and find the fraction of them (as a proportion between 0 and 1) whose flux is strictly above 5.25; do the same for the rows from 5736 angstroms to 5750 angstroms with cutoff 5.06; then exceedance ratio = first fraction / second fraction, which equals 1.0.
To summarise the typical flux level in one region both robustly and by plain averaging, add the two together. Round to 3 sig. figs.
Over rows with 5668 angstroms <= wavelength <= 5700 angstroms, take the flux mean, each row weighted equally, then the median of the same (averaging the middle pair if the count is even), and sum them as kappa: 10.6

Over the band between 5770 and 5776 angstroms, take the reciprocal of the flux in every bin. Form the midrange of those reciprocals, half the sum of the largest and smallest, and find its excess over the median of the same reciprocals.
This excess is 0.004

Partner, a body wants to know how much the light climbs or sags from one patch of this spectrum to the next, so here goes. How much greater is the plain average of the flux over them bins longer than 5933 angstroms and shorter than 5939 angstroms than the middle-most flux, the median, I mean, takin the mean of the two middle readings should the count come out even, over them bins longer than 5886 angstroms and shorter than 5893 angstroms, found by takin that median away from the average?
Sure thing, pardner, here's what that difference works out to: 3.3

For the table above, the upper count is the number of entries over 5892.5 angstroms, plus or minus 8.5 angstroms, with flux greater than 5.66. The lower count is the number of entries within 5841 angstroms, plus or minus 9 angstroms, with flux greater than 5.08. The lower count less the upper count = 13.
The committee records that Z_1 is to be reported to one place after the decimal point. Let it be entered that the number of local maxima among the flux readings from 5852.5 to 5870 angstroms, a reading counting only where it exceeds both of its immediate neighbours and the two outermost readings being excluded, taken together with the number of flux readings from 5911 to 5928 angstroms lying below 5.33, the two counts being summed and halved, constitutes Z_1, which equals 5.0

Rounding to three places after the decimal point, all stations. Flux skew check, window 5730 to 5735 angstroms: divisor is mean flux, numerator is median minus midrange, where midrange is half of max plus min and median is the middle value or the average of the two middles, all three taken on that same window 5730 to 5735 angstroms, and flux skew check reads -0.049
